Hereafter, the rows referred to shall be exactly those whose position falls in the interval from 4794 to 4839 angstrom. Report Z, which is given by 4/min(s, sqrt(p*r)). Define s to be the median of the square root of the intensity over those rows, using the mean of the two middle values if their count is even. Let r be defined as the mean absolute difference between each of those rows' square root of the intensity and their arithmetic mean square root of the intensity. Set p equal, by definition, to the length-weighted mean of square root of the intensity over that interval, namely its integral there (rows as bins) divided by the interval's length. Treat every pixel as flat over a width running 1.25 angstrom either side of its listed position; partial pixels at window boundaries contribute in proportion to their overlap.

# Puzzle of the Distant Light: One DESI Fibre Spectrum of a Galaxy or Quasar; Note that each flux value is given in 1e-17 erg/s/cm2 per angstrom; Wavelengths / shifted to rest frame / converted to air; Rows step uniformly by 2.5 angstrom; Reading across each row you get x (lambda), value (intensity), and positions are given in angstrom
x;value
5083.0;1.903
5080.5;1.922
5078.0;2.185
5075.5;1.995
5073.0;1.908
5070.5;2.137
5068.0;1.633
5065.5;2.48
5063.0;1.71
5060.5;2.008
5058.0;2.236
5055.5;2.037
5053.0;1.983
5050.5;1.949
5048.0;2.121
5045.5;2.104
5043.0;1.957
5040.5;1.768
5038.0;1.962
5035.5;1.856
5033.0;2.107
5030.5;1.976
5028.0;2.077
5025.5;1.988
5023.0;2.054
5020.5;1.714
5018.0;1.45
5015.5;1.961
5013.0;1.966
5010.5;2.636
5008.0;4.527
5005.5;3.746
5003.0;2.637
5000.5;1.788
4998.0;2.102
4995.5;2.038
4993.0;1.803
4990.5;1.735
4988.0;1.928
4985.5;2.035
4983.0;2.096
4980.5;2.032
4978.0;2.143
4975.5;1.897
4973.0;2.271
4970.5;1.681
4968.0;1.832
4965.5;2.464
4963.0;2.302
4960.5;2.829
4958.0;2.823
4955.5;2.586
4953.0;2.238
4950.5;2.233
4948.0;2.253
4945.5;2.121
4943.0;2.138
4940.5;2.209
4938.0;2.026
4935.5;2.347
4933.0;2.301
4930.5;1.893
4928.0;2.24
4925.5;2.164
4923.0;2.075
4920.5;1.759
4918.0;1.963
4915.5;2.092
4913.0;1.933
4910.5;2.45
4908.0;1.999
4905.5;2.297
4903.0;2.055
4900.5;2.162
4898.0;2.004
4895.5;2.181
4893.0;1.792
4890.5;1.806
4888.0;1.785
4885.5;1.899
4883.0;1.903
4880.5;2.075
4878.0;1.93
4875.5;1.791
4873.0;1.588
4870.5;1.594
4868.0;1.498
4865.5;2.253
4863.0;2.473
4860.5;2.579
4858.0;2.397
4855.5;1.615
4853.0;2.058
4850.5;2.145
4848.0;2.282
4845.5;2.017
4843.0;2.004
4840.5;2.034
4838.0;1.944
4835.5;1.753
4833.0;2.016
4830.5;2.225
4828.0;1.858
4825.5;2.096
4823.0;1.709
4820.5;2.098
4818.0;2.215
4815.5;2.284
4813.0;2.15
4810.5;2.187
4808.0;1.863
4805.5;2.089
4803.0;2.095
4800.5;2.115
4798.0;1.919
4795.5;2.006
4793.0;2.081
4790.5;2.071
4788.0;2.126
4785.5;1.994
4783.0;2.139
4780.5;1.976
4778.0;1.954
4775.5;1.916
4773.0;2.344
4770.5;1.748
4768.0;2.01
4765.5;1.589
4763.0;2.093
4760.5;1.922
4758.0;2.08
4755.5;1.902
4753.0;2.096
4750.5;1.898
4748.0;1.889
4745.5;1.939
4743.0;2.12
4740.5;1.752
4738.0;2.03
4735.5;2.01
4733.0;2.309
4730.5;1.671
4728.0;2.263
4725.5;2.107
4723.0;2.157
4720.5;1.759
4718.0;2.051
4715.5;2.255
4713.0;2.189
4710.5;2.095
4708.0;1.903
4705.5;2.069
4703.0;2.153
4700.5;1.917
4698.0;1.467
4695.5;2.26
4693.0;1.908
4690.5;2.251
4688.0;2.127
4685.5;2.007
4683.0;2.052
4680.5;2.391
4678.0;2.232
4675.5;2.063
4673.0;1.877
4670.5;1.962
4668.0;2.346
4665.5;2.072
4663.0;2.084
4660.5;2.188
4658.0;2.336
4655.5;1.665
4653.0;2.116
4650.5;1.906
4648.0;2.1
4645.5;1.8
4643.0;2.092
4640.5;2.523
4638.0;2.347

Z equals 15.4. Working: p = 1.43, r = 0.047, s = 1.45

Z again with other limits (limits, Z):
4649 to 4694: 15.0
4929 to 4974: 12.3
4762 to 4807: 16.7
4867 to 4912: 12.8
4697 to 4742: 13.3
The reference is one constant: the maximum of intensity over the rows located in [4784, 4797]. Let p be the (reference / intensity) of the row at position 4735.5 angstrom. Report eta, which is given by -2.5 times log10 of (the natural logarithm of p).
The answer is 3.1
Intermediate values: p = 1.06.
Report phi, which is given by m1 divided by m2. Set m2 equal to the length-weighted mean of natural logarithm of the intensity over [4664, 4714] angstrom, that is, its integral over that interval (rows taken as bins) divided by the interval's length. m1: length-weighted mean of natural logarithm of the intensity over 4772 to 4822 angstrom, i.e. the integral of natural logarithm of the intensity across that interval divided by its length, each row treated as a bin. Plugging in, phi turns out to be 1.01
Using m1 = 0.730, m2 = 0.72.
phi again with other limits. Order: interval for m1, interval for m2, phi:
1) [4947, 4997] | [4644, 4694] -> 1.05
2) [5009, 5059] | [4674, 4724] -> 0.96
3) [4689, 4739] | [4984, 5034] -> 0.94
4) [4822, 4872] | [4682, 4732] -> 0.99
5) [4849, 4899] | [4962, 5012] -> 0.84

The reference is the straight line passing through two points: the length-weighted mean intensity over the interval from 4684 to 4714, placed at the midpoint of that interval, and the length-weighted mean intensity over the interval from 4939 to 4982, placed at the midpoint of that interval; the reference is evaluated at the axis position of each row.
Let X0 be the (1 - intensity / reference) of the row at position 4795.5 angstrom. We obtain 0.05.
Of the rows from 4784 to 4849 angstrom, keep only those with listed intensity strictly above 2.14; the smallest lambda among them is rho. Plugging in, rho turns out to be 4810.5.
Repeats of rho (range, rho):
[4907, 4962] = 4910.5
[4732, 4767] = 4733.0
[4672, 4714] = 4678.0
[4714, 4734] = 4715.5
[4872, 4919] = 4895.5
